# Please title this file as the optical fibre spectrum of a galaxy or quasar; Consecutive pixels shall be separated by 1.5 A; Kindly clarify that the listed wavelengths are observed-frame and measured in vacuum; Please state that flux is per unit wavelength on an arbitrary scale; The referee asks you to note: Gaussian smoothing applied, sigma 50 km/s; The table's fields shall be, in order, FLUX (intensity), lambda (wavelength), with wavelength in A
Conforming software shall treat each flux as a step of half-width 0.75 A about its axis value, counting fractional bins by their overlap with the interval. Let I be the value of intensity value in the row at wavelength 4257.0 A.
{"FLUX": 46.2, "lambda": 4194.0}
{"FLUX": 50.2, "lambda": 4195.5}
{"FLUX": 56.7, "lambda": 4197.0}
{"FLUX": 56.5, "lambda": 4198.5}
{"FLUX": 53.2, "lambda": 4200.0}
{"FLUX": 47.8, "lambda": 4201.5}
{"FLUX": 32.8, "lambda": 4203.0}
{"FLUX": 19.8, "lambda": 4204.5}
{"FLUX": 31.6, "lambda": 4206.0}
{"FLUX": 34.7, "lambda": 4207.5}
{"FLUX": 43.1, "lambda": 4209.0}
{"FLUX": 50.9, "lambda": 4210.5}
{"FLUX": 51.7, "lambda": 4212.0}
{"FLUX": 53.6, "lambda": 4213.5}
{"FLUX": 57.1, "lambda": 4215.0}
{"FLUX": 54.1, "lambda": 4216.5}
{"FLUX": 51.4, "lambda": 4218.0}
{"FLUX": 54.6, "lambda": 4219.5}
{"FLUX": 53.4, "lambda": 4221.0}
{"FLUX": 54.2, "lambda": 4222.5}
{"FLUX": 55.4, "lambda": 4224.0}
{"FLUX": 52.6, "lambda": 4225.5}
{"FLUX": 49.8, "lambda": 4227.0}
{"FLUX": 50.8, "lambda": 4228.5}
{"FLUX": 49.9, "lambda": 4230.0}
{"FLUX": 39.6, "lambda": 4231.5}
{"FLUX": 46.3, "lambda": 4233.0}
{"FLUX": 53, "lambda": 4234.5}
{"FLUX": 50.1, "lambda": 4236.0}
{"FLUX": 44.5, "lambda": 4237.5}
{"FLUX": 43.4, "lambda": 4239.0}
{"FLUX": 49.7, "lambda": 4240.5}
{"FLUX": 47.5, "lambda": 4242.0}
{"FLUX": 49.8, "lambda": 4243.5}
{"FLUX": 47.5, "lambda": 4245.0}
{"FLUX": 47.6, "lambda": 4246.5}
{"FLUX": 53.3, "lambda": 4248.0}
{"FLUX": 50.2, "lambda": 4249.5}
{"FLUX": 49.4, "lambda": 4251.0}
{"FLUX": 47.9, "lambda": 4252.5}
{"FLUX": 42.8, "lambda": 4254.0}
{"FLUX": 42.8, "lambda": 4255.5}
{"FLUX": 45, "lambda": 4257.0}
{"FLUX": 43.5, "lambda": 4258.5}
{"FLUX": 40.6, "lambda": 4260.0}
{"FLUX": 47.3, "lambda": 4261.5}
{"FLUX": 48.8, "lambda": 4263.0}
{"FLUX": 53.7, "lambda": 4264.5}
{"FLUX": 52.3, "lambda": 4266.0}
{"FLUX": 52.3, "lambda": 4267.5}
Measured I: 45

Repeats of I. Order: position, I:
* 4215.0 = 57.1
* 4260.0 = 40.6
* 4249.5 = 50.2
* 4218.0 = 51.4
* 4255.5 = 42.8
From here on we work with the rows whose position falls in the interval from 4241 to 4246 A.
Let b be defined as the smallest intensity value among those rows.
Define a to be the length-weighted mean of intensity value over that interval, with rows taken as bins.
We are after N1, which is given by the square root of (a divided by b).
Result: 1.01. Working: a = 48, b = 47.5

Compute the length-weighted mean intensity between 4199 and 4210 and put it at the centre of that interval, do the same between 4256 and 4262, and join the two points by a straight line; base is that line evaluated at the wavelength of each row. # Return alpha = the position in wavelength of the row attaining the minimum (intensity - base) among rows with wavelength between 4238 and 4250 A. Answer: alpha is 4239.0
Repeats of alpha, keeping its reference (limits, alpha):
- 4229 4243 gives 4231.5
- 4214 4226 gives 4218.0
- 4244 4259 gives 4255.5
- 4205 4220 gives 4206.0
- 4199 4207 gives 4204.5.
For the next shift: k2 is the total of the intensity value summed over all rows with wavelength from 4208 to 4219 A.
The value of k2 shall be 362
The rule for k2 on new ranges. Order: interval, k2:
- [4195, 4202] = 264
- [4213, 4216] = 111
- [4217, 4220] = 106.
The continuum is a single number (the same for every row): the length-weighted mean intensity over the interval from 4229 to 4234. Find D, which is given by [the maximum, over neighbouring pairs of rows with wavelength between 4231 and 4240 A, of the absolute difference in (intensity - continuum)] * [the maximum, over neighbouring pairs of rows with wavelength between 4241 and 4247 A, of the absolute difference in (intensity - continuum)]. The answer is 15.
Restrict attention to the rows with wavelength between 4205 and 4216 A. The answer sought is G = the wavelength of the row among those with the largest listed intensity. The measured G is 4215.0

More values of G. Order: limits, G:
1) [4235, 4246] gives 4236.0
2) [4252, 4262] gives 4252.5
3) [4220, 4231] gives 4224.0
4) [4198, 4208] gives 4198.5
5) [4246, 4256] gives 4248.0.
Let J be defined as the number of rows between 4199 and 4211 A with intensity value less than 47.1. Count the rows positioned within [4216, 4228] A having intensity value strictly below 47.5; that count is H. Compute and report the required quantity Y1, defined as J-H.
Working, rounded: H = 0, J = 5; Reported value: 5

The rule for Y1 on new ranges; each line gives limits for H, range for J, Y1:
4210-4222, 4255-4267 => 4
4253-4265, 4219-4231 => -6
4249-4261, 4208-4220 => -4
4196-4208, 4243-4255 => -3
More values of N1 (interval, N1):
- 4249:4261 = 1.06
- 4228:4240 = 1.09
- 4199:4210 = 1.39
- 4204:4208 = 1.21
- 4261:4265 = 1.03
